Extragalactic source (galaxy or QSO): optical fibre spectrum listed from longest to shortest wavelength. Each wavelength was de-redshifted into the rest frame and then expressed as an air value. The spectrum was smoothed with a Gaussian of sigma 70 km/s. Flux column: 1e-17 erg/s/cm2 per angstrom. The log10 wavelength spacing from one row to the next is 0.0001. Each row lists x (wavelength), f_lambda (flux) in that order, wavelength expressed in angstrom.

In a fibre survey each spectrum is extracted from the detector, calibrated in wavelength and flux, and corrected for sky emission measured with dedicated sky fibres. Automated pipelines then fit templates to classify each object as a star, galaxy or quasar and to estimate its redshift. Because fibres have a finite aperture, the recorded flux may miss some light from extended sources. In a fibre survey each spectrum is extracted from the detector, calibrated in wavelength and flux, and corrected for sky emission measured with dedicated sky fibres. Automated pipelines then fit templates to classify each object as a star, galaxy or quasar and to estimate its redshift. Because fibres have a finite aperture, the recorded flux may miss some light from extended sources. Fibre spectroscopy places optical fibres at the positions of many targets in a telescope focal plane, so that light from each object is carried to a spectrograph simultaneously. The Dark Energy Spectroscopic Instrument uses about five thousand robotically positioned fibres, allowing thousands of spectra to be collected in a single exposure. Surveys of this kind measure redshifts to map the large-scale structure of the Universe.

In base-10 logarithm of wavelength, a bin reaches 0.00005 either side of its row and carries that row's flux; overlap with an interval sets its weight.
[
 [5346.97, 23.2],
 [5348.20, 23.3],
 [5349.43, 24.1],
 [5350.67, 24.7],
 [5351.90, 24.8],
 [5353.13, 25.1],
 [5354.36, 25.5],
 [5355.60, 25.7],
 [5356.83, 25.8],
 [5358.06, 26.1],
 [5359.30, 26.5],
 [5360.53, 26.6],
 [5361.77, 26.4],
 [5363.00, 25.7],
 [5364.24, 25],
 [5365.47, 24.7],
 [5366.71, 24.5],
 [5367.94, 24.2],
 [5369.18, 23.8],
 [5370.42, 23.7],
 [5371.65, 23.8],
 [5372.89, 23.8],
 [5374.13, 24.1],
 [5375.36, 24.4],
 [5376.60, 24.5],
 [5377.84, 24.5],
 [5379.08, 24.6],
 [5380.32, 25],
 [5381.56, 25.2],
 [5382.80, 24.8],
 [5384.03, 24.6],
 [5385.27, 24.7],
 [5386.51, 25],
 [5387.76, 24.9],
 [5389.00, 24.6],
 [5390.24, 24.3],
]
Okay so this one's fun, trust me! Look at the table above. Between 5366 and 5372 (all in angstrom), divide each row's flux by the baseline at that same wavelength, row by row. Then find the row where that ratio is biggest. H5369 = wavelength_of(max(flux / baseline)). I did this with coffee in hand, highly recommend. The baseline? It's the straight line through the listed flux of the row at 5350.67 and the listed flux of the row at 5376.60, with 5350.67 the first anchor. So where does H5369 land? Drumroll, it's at 5366.71 angstrom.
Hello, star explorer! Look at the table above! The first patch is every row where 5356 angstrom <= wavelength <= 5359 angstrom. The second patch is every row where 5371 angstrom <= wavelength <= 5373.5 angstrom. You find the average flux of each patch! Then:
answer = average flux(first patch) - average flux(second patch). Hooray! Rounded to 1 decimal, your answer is 2.2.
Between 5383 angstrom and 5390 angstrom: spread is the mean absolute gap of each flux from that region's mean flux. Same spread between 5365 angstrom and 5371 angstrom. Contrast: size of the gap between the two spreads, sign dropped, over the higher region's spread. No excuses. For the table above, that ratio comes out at 1.3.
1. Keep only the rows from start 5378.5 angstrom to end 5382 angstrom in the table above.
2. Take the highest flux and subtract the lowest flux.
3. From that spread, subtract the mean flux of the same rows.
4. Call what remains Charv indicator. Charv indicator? -24.3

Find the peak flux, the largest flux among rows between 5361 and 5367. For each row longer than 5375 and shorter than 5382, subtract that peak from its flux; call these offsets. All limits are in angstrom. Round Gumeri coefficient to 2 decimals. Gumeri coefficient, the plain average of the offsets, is -1.70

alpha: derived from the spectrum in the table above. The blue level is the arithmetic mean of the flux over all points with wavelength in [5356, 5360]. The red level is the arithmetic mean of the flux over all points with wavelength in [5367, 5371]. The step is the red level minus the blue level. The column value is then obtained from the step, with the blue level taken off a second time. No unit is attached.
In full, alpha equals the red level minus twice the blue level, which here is -28.4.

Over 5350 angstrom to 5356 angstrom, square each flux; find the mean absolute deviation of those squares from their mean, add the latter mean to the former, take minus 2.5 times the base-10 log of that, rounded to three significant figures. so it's -7.03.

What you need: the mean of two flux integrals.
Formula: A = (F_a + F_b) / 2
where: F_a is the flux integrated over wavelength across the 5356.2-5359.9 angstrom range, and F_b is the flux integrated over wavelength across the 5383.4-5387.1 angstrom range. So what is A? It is 94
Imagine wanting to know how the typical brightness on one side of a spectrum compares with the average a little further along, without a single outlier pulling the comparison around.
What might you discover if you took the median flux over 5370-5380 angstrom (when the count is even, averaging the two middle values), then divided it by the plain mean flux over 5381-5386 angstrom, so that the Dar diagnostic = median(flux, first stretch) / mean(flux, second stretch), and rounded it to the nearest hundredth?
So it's 0.98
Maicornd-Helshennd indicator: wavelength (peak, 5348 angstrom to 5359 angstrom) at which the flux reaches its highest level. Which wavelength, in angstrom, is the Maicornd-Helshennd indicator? 5358.06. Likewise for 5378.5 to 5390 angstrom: 5381.56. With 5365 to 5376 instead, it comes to 5365.47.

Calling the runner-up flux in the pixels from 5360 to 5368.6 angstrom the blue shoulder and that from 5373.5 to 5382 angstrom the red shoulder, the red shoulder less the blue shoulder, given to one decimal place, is -1.4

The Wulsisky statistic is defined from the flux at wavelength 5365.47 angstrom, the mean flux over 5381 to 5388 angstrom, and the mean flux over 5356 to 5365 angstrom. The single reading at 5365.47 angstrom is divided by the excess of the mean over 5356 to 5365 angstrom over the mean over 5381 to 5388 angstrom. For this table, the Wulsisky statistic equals 22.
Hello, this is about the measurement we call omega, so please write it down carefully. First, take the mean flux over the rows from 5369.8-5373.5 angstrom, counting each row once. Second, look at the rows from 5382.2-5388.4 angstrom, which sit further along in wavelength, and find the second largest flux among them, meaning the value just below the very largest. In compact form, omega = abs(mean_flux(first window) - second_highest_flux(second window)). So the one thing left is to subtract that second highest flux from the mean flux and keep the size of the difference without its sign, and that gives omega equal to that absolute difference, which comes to 1.1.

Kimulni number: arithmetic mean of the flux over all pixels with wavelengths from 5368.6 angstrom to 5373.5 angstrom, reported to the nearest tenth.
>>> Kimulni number 23.8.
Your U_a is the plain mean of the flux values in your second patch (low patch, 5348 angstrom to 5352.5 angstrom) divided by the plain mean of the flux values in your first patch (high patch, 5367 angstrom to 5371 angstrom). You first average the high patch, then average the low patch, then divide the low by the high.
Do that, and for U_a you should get 1.01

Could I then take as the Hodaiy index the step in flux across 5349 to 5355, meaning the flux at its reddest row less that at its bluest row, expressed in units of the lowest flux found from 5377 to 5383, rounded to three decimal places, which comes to 0.057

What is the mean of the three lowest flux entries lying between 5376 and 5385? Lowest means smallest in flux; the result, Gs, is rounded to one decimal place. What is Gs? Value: 24.5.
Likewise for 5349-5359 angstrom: 24.5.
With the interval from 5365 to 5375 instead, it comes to 23.8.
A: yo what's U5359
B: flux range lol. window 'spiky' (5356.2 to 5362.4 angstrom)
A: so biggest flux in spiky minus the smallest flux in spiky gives 0.80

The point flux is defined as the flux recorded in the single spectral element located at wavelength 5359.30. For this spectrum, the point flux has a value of 26.5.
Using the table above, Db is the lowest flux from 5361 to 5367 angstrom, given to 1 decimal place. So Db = 24.5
